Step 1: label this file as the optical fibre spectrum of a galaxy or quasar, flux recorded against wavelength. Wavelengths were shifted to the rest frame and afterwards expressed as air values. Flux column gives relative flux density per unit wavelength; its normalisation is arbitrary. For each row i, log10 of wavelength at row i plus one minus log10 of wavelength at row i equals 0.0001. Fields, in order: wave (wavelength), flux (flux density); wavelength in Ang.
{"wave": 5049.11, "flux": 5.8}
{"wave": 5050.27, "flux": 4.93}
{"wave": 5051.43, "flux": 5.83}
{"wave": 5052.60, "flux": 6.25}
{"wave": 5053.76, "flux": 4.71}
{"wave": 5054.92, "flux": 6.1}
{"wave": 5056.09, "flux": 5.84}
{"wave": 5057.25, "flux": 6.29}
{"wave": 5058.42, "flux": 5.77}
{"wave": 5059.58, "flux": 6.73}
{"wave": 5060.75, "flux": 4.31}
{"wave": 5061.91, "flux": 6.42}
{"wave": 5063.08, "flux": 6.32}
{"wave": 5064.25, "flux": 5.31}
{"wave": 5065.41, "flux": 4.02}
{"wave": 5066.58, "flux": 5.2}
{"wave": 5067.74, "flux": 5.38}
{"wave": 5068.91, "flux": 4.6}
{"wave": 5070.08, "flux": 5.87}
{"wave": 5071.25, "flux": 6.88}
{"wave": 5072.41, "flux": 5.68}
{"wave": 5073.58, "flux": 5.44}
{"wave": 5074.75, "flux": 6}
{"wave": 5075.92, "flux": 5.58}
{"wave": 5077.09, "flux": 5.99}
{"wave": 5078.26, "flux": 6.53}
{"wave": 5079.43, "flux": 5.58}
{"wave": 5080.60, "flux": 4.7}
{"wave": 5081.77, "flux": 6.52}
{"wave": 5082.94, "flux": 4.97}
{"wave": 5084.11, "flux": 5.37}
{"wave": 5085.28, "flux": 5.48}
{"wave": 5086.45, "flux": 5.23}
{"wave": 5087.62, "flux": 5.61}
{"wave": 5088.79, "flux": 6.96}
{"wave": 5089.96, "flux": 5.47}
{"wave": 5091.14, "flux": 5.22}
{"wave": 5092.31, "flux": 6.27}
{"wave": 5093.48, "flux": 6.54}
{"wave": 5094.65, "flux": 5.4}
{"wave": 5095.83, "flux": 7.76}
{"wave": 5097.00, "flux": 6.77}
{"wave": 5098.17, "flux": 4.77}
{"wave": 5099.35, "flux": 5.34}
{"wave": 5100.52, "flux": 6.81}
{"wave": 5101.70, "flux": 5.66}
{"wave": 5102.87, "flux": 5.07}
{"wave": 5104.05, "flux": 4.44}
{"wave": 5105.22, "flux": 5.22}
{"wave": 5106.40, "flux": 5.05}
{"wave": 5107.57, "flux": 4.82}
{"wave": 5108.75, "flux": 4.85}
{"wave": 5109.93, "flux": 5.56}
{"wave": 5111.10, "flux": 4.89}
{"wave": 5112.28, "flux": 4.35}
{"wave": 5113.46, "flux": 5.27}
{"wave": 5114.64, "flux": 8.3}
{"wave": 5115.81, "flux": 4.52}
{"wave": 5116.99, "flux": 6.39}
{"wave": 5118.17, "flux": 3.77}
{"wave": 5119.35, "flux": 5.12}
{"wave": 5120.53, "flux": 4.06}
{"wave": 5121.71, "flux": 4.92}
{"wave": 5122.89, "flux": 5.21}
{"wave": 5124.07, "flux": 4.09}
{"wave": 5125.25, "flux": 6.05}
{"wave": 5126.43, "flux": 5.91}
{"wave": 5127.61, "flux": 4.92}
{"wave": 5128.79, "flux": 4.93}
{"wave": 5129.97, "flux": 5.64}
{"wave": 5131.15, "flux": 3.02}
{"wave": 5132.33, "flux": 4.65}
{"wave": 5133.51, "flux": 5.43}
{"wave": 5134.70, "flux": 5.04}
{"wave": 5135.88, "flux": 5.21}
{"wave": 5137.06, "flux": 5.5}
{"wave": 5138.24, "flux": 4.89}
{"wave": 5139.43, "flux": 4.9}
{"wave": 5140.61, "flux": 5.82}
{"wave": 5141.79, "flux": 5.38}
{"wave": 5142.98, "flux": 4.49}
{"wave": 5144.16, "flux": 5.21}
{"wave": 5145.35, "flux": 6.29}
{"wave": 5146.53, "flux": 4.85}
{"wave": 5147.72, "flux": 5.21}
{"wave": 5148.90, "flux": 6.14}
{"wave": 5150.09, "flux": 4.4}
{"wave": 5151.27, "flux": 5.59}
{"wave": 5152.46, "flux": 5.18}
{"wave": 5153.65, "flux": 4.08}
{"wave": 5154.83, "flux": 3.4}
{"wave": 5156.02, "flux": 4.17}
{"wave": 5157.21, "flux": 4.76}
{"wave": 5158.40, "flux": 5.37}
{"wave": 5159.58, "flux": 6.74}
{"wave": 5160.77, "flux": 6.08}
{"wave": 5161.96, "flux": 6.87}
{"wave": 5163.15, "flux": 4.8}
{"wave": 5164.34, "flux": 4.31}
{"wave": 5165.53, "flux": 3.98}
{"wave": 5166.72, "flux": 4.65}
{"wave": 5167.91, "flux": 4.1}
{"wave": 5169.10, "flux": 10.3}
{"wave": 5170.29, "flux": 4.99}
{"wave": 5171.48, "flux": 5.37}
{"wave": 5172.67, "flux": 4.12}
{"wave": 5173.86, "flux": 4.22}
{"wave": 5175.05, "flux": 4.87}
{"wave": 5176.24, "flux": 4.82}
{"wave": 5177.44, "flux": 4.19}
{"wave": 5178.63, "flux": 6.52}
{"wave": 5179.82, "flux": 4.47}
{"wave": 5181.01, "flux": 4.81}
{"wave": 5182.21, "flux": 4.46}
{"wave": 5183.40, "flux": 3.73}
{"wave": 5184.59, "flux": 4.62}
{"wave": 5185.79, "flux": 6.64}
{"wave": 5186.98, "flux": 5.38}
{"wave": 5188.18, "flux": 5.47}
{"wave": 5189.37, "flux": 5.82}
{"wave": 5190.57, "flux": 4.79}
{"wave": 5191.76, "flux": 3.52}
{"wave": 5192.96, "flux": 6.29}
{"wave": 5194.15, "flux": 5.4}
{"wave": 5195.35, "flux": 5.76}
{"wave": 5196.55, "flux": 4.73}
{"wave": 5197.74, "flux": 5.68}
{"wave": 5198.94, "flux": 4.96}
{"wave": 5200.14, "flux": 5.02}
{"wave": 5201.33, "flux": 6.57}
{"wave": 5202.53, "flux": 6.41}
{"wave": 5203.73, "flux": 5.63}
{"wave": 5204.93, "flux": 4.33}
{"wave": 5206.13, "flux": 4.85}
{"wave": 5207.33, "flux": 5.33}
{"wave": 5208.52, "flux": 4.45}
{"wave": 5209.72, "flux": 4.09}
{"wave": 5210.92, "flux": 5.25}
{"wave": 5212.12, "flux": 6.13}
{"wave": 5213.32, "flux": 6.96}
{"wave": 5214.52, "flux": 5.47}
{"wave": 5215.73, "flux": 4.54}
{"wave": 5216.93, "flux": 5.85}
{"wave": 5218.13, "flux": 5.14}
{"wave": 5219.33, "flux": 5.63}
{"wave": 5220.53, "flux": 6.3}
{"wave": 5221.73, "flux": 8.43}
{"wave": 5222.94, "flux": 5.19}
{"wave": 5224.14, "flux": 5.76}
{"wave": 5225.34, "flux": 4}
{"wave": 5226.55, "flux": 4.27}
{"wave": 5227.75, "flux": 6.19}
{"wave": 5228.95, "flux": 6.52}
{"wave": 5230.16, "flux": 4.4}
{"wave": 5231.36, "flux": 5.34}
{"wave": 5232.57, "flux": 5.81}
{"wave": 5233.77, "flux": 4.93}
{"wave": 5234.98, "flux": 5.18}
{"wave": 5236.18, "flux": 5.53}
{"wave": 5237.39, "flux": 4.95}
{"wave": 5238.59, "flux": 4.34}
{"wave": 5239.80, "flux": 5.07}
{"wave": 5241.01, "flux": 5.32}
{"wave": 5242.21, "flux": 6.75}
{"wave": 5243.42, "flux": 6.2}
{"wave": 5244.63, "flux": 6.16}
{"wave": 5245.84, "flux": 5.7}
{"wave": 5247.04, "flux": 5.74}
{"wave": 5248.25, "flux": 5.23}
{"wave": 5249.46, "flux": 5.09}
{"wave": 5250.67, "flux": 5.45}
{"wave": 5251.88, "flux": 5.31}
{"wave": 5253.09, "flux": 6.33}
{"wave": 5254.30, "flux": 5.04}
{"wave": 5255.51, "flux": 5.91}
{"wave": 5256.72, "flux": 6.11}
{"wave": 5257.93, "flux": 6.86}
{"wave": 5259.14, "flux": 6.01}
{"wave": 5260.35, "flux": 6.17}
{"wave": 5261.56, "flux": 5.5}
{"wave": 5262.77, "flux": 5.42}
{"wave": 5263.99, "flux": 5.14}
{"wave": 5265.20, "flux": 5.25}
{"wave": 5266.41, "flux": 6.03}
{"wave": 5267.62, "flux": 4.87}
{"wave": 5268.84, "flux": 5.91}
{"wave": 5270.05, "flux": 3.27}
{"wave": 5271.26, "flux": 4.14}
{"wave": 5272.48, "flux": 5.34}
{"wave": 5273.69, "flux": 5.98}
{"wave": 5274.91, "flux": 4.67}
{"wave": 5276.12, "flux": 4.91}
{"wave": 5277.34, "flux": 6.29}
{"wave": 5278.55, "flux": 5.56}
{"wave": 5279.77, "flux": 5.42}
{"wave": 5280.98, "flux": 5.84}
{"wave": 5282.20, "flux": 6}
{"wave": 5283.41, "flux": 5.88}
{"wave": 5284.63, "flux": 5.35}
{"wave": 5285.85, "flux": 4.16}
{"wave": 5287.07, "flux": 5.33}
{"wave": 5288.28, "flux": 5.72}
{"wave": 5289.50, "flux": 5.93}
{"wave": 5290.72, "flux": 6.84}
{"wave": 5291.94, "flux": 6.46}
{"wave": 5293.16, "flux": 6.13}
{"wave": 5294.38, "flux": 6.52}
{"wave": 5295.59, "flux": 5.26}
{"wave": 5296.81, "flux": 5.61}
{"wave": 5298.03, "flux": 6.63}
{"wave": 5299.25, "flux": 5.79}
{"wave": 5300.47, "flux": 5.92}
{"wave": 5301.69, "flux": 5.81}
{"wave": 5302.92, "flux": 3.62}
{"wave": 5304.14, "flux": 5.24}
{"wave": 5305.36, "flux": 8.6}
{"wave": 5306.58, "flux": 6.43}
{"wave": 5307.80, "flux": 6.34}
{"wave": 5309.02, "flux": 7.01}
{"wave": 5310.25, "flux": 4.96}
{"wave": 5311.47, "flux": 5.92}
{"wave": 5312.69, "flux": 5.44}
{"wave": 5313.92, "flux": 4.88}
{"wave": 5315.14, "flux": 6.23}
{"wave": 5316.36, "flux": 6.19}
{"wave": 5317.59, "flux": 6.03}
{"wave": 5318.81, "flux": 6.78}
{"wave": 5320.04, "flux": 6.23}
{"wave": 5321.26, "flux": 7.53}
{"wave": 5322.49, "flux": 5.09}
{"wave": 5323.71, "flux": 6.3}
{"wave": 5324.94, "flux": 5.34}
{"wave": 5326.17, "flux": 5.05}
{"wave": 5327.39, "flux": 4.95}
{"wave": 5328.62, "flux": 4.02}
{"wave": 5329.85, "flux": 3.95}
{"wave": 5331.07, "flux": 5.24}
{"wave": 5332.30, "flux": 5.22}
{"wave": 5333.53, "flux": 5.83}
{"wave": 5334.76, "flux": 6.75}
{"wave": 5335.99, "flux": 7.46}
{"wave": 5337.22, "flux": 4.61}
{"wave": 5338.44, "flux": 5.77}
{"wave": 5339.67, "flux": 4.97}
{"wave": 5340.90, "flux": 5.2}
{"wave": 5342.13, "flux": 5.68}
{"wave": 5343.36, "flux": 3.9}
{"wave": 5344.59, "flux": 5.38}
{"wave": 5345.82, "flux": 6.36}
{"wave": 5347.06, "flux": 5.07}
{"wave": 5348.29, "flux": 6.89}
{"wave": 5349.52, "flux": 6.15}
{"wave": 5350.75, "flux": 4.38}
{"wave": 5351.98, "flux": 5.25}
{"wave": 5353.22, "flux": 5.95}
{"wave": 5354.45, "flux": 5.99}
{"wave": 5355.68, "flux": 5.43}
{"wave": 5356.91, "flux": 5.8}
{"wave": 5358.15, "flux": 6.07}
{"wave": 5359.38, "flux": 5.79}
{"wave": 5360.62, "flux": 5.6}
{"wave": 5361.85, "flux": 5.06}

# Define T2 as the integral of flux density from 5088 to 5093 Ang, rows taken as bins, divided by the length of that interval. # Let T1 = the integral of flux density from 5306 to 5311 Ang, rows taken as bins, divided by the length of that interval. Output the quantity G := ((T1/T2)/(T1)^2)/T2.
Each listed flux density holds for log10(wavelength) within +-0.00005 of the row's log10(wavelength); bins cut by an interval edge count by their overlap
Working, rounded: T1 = 6.18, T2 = 5.98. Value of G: 0.0045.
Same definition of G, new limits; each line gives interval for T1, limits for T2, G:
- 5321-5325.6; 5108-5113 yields 0.0070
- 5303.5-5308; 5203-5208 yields 0.0058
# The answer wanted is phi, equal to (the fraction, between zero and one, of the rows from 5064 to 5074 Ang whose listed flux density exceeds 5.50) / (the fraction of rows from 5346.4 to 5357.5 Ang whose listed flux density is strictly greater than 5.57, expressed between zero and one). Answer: 0.6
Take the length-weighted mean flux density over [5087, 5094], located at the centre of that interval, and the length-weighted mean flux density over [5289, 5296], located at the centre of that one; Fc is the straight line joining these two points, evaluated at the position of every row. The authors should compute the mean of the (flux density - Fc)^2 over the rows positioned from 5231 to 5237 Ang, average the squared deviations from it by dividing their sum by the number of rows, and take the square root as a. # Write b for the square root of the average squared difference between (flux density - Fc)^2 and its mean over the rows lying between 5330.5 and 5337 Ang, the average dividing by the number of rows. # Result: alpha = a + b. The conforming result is 1.0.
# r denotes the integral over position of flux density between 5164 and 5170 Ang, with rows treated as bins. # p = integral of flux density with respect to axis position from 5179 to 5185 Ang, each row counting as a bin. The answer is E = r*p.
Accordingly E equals 889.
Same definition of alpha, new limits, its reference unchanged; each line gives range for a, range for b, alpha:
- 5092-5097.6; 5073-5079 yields 1.2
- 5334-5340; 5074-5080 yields 1.1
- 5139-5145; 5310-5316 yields 1.6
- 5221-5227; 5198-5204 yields 2.6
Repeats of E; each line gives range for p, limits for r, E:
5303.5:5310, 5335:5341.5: 1585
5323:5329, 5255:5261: 1158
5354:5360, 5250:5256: 1170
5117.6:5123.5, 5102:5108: 811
